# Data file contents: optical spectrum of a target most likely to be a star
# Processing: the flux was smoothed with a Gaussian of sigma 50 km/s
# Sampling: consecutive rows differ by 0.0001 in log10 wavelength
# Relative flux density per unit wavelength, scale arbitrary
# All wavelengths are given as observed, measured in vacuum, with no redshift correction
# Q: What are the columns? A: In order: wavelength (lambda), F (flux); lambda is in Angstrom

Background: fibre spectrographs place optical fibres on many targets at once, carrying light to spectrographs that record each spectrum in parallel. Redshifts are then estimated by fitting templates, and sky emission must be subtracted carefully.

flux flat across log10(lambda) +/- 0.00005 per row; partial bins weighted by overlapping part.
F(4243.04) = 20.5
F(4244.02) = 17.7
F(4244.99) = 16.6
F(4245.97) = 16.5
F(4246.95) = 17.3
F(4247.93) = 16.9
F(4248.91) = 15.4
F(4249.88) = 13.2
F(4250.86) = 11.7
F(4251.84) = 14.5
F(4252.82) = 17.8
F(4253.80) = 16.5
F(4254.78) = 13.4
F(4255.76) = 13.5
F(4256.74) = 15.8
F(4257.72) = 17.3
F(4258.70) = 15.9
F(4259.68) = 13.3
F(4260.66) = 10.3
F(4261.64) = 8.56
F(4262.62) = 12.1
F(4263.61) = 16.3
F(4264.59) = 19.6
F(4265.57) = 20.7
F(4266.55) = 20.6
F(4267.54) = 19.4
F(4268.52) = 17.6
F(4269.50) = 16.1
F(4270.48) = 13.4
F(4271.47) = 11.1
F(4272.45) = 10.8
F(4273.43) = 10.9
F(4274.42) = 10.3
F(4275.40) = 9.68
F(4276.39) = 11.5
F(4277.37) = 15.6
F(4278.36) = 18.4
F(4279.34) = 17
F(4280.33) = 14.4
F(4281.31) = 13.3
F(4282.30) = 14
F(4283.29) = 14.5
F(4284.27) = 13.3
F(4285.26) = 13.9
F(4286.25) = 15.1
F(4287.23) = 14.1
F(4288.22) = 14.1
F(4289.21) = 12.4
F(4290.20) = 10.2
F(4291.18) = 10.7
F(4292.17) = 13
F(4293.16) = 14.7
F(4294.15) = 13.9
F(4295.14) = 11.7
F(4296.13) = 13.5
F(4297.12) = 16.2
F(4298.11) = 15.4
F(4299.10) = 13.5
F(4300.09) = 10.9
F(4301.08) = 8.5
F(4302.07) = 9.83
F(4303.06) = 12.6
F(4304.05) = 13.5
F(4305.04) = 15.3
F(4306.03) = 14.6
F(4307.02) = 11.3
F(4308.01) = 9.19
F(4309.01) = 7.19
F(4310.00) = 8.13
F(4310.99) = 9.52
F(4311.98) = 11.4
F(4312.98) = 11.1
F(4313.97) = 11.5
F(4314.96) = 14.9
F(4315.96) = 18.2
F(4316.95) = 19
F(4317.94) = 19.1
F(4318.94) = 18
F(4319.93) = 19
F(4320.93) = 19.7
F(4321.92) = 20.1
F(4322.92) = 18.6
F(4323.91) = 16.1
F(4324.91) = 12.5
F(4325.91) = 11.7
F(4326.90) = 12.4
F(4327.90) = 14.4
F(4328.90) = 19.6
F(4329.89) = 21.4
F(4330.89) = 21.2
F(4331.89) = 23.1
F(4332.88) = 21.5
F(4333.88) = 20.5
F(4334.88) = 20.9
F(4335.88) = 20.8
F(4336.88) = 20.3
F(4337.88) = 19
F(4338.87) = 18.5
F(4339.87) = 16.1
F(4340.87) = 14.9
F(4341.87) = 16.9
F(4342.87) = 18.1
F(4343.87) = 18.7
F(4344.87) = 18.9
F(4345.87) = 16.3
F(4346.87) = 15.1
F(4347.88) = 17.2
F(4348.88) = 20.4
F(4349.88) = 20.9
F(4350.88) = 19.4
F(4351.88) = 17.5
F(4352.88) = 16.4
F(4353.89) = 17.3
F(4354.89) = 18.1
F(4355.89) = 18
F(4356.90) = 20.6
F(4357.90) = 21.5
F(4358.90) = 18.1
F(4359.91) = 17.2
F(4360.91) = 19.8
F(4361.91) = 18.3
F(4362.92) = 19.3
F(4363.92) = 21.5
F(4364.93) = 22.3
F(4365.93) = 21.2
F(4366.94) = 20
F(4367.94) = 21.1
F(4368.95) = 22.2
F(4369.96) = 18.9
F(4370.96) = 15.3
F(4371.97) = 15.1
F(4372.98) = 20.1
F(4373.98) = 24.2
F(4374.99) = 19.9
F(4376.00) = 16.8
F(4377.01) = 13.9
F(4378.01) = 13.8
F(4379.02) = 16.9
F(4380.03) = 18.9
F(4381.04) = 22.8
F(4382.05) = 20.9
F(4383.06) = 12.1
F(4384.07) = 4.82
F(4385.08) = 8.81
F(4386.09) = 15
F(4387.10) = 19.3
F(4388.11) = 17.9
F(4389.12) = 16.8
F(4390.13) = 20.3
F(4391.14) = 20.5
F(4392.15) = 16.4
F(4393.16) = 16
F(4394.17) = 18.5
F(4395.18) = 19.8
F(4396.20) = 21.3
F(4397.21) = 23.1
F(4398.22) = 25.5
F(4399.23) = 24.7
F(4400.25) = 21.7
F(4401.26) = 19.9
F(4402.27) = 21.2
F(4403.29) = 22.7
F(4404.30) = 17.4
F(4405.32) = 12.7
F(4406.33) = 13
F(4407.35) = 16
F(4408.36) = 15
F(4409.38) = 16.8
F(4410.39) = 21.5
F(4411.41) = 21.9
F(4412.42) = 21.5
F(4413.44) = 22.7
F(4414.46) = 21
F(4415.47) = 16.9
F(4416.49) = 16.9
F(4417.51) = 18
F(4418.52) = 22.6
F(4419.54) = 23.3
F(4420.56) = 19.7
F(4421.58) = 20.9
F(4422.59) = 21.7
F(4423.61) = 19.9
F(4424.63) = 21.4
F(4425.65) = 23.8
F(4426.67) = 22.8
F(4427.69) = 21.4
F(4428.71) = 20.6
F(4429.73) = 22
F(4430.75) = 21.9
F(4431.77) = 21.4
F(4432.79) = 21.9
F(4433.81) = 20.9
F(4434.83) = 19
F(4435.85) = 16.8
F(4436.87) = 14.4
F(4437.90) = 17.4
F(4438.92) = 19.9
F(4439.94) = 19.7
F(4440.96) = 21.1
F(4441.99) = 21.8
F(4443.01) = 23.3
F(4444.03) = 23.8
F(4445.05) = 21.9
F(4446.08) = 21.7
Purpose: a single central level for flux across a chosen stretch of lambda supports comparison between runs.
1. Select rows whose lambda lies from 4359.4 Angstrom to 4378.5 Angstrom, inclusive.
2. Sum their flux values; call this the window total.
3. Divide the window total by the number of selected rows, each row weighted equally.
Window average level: 19.0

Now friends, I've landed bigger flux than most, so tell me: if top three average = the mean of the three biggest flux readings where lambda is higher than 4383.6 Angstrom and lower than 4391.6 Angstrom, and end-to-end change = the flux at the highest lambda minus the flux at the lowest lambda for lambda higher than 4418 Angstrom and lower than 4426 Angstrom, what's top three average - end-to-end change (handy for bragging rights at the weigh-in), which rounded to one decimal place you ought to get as 18.8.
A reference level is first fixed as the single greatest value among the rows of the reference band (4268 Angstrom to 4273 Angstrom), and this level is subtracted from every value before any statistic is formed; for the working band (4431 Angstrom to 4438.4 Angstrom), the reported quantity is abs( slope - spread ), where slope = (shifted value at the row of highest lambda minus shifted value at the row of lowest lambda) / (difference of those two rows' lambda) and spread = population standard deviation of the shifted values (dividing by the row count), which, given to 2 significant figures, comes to 3.2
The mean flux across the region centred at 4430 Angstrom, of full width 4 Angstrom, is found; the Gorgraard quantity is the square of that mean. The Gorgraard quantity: 461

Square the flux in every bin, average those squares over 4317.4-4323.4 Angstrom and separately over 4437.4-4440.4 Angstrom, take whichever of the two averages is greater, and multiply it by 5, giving 1823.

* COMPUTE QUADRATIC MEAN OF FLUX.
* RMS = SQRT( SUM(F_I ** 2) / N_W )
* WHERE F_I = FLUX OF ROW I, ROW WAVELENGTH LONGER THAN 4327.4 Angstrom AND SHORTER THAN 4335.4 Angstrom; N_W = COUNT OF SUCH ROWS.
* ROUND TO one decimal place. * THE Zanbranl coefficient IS 20.5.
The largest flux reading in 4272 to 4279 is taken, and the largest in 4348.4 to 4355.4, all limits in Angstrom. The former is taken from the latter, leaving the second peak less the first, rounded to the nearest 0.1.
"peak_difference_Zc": 2.5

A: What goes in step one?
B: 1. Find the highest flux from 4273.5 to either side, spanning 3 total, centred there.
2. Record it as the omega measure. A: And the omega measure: 10.9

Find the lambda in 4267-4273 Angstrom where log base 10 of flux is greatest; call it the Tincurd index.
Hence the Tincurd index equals 4267.54 Angstrom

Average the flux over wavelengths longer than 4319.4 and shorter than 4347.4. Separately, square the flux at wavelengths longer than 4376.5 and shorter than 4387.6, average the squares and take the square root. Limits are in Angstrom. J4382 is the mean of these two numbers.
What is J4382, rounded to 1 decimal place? 17.1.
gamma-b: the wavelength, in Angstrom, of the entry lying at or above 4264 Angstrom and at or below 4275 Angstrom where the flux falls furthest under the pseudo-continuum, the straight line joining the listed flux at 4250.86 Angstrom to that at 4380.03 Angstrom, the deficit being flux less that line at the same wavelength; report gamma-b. 4274.42 Angstrom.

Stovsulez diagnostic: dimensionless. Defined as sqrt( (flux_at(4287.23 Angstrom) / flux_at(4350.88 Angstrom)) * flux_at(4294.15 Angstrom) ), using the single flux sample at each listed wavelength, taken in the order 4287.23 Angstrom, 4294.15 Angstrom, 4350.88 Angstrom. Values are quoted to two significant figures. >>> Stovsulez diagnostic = 3.2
